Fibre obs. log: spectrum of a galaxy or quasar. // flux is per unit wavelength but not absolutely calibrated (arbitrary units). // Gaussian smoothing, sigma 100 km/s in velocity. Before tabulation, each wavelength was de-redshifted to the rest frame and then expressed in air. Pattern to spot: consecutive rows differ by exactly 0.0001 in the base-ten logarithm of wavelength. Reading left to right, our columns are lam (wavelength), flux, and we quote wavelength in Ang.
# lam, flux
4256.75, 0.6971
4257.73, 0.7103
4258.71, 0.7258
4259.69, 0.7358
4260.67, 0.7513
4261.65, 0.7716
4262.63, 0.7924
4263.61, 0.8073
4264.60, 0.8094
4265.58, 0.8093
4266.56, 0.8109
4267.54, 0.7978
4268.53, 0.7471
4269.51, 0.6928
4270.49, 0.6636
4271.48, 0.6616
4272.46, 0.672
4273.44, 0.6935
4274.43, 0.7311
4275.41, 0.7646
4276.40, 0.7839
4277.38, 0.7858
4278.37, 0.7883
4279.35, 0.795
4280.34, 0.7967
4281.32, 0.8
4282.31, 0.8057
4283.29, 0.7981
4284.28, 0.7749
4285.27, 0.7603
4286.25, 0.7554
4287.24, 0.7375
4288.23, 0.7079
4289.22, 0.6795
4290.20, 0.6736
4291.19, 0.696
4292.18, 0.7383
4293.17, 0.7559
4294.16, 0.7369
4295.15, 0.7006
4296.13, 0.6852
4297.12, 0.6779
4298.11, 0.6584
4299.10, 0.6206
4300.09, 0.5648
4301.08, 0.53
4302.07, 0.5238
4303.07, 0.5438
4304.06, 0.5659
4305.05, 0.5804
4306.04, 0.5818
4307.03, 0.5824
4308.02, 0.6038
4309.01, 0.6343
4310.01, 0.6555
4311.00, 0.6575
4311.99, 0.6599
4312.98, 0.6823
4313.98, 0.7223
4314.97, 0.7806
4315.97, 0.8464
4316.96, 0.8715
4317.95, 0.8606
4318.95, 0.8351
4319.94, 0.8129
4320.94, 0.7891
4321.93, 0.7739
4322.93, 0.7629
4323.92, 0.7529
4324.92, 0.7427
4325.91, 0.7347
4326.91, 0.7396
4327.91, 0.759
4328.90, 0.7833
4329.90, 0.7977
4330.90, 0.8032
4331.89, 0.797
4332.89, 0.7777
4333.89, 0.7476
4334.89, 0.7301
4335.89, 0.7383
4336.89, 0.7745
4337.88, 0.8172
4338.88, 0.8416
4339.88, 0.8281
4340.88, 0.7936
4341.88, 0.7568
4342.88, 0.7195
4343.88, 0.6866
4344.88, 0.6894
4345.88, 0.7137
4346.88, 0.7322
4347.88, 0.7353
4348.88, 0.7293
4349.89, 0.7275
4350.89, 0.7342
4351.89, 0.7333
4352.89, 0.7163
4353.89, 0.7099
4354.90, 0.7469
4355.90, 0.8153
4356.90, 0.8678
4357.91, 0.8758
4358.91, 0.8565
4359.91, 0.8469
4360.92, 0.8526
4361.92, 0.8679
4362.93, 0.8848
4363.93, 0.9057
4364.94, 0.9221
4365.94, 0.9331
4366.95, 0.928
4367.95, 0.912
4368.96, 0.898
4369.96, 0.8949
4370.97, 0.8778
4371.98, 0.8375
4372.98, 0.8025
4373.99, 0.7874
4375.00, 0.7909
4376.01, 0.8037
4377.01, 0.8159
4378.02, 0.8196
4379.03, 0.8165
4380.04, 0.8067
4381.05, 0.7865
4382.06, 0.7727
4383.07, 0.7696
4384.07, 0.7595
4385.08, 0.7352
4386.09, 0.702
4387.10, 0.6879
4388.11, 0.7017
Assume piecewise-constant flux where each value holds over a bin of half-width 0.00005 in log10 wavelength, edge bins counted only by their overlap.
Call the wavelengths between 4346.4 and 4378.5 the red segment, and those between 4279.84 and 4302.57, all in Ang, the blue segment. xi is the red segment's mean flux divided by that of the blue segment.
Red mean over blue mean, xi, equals 1.17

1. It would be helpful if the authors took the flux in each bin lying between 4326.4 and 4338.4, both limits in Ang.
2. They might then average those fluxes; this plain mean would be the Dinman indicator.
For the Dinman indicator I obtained 0.77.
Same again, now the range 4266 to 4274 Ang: 0.72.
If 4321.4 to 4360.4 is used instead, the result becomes 0.77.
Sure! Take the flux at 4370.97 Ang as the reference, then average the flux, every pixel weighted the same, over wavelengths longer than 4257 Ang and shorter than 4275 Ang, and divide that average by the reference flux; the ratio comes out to 0.85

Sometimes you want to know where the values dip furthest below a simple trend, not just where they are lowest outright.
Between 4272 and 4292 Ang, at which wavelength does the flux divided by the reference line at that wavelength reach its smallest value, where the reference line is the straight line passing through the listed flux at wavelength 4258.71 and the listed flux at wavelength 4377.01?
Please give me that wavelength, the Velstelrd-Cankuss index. 4290.20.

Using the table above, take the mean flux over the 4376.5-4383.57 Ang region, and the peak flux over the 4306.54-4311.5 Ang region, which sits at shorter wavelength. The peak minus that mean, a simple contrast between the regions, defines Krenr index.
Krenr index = -0.14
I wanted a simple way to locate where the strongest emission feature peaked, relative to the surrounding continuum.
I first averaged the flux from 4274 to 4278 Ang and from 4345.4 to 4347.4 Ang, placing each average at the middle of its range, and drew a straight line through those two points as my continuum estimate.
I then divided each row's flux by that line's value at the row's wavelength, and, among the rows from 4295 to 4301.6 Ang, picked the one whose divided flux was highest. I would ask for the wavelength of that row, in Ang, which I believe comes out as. 4295.15 Ang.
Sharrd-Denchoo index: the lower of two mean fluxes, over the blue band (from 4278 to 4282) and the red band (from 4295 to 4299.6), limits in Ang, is 0.67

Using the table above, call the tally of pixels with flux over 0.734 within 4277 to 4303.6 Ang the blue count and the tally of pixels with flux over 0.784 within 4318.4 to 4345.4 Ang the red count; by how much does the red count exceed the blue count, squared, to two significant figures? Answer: 16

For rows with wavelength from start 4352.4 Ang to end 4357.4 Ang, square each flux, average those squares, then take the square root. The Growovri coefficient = 0.774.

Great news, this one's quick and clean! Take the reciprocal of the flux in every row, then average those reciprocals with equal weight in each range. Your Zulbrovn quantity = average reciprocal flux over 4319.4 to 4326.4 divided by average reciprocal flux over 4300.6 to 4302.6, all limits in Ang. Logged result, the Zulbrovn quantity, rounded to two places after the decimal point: 0.69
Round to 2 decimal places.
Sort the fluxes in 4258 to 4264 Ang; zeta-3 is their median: 0.76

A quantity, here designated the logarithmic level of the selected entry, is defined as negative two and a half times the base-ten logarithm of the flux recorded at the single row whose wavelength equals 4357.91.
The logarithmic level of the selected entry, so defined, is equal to 0.14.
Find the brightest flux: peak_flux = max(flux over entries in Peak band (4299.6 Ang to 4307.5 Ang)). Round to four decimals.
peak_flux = 0.5824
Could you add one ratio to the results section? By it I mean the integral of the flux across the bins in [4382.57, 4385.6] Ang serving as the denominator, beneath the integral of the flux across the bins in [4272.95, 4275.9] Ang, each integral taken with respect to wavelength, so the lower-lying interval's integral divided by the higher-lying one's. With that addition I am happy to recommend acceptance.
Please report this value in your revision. 0.94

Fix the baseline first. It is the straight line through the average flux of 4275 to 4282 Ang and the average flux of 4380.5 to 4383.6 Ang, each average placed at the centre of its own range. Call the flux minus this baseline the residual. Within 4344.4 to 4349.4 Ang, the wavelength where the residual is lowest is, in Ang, 4344.88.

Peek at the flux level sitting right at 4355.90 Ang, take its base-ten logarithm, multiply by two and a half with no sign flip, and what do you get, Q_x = -0.22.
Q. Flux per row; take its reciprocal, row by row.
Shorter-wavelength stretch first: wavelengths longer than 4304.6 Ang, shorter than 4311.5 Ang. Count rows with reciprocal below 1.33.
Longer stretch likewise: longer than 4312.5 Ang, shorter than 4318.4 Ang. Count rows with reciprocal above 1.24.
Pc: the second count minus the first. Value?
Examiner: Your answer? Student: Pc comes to 3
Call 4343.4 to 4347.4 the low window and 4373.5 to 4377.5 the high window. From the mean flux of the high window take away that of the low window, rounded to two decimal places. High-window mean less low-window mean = 0.09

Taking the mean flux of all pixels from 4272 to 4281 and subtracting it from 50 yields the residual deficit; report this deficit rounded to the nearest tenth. 49.2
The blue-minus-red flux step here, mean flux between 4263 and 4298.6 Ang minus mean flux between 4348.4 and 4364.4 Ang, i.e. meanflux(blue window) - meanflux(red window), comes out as -0.061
